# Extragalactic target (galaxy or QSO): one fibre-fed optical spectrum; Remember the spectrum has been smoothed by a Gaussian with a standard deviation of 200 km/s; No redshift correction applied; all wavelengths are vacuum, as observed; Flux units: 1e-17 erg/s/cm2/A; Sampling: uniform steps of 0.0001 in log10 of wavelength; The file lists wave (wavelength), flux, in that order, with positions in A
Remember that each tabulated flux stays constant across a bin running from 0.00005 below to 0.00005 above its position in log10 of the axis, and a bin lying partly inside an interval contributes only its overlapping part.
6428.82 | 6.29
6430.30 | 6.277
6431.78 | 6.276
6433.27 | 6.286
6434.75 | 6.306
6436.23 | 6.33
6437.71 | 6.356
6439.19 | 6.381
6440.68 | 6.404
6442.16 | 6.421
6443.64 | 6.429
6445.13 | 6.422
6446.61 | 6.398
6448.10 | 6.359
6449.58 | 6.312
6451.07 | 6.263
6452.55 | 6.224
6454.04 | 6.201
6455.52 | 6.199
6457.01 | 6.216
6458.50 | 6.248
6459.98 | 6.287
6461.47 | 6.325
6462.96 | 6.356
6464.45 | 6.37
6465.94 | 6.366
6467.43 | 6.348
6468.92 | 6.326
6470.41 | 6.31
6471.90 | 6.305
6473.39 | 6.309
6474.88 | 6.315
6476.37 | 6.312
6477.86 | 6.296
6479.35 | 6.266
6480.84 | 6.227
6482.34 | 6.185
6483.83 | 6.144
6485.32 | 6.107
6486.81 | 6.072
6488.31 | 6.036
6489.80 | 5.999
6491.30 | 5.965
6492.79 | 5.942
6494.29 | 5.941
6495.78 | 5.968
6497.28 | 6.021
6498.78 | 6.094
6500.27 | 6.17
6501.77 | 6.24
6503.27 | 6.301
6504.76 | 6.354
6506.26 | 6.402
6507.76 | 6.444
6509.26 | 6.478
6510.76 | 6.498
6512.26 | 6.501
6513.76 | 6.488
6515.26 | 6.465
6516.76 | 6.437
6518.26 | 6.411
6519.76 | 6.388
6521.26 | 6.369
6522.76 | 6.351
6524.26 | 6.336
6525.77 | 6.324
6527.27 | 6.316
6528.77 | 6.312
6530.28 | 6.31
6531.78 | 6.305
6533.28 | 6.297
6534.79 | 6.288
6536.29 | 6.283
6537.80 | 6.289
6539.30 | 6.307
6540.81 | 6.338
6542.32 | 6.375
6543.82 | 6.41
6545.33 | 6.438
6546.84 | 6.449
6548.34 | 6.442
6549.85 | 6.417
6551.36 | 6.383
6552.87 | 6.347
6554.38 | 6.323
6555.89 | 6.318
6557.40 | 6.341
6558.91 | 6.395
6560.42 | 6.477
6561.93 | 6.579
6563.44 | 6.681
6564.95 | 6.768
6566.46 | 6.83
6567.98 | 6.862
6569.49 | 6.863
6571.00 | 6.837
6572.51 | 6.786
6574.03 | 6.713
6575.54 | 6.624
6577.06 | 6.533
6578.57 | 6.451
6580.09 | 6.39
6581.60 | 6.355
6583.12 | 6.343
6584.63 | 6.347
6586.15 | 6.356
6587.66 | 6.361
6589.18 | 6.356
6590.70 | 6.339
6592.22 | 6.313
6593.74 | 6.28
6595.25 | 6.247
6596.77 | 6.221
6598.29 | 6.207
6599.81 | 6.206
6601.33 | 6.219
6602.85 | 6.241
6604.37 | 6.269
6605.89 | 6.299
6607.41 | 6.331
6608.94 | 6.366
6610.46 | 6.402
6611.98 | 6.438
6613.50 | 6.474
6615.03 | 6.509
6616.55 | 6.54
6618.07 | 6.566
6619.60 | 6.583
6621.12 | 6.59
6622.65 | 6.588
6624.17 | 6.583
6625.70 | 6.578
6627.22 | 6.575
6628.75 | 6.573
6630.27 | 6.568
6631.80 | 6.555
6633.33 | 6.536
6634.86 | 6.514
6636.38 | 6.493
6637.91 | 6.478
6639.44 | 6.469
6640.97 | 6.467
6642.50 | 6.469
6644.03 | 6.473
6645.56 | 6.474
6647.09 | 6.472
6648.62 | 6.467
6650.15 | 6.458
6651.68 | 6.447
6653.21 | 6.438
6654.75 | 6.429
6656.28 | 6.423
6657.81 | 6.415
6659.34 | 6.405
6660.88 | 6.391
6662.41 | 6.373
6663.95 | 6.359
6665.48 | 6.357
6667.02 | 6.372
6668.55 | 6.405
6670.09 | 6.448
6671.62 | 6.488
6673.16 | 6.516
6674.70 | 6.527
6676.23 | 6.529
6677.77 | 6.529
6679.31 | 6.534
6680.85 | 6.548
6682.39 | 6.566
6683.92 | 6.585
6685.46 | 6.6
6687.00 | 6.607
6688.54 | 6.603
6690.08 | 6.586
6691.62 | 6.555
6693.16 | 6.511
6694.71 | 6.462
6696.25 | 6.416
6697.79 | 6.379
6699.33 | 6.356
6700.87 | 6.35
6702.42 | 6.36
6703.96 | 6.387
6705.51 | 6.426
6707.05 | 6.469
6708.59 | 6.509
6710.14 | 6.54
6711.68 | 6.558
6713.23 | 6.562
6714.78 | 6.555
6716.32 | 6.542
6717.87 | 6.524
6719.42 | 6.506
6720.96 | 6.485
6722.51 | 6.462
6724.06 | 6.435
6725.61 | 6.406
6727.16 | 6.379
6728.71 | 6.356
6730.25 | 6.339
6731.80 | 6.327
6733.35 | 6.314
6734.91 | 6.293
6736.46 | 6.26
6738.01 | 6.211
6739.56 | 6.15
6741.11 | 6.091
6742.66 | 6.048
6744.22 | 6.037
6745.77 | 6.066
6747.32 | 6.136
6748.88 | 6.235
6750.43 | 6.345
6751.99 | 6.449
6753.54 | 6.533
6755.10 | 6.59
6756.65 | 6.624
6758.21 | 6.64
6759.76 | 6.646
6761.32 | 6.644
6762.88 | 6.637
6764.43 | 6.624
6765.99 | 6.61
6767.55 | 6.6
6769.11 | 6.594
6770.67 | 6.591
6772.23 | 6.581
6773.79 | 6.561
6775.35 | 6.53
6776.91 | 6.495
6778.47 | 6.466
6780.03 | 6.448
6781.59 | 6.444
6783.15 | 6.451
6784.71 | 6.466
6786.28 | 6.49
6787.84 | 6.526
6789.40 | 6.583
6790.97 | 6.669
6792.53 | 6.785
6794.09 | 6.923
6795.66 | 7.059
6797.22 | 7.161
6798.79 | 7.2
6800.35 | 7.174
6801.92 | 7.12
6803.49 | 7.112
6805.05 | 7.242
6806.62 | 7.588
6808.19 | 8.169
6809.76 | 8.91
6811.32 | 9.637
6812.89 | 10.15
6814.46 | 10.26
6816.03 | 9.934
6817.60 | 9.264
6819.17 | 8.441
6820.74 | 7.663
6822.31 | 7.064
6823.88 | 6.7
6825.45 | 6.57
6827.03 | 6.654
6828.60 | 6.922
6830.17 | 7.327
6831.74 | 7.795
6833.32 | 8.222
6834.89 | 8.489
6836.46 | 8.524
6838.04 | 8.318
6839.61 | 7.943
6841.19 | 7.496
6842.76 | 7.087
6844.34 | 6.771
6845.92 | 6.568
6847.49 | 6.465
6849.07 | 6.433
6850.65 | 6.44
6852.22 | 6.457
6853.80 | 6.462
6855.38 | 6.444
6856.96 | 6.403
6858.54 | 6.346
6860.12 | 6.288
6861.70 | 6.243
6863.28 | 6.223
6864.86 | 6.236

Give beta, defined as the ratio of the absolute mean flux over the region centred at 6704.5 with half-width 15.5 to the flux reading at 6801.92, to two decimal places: 0.91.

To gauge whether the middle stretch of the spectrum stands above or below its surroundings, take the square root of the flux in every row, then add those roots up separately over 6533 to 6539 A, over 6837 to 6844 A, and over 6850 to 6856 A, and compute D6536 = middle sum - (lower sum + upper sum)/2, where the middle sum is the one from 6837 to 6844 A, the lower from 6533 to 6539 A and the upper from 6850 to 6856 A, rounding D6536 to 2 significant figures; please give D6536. 1.0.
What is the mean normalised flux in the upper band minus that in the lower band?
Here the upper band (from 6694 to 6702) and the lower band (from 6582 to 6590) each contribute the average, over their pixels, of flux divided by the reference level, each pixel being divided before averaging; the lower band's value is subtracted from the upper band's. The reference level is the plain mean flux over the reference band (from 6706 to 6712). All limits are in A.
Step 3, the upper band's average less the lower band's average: 0.006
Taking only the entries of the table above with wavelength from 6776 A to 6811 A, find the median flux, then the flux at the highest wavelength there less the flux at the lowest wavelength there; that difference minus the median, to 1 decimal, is -4.4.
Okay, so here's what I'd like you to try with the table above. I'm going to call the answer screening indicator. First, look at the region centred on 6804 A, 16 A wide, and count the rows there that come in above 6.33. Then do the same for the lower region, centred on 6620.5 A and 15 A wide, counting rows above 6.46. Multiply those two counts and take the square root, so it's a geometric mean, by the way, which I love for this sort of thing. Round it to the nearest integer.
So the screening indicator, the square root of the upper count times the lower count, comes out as 10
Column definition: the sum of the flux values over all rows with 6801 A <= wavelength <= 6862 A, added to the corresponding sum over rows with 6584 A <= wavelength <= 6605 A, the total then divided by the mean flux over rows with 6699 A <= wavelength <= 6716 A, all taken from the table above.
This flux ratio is 59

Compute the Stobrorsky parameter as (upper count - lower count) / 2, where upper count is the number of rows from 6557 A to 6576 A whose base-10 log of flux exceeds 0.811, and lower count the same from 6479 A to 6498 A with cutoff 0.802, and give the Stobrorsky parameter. 5.5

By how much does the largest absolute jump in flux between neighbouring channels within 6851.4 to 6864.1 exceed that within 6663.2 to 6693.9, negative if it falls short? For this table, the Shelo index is 0.01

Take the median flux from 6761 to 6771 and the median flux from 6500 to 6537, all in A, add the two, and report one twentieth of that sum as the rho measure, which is 0.648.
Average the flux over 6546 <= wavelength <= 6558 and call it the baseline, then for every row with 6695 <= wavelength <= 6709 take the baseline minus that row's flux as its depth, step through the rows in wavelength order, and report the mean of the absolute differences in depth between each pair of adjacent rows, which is 0.028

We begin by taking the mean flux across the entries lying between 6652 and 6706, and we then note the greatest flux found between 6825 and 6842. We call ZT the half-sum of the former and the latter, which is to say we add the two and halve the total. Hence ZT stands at 7.5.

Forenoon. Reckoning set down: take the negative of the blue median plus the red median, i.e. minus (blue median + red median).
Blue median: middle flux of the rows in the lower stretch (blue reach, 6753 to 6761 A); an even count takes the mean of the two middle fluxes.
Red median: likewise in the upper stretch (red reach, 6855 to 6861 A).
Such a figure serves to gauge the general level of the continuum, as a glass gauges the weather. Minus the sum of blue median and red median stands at -13.0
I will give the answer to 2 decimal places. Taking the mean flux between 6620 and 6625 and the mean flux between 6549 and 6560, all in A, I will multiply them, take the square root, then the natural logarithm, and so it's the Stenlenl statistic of 1.87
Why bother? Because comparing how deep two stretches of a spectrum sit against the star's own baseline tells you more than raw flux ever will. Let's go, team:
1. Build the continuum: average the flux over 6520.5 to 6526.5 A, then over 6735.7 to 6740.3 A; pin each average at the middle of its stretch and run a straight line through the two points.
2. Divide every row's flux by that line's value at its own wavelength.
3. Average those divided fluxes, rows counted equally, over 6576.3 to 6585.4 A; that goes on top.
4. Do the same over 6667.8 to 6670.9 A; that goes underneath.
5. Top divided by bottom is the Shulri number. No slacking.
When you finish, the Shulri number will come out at 0.99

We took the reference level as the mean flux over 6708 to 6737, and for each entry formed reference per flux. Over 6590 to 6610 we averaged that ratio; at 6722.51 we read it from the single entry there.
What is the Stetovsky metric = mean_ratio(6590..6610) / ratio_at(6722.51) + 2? 3.03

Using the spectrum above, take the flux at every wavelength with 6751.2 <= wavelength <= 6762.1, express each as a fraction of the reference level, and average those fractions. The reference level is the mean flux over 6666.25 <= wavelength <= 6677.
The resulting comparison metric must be 1.02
